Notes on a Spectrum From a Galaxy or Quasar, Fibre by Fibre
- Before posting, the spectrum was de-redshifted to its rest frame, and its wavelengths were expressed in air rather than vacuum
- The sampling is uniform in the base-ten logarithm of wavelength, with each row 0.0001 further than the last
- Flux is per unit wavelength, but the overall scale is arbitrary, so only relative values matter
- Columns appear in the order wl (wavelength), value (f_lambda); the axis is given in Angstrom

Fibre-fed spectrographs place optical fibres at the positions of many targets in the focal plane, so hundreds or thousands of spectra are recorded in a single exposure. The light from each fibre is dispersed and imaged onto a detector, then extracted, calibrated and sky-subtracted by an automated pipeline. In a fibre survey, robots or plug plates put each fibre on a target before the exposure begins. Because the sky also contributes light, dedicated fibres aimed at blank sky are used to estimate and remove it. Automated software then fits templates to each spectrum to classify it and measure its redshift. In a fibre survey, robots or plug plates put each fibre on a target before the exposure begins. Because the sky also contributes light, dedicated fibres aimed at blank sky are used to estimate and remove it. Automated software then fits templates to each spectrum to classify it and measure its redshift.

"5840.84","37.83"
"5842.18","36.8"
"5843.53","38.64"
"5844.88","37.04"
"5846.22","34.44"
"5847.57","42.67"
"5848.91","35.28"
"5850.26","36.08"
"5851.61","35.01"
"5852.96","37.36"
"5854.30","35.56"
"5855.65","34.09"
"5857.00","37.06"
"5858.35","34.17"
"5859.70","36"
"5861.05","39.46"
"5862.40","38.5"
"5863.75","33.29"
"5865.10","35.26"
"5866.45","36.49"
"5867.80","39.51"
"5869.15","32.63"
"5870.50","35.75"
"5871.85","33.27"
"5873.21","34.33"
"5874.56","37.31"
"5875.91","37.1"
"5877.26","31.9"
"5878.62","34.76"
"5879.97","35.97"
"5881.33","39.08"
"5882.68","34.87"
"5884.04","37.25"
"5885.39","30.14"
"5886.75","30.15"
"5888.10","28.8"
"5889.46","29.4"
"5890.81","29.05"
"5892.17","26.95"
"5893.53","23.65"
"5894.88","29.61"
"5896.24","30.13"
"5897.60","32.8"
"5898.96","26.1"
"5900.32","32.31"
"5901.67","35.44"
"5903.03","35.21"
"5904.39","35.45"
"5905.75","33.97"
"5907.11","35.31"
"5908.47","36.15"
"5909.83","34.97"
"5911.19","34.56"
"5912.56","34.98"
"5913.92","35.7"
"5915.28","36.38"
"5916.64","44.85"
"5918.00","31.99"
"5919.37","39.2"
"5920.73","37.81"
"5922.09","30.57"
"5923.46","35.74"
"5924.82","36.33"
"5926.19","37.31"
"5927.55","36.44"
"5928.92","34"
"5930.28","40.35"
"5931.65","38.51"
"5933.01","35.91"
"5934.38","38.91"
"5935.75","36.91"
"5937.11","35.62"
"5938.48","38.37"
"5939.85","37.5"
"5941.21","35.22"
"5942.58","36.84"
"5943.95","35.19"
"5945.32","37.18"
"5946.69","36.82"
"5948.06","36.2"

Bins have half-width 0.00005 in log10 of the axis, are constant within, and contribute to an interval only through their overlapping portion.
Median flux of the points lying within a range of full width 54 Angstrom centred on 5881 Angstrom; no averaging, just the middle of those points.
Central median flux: 35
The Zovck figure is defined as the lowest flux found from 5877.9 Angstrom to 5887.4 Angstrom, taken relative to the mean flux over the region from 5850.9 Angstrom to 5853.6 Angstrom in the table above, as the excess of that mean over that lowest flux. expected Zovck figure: 6.0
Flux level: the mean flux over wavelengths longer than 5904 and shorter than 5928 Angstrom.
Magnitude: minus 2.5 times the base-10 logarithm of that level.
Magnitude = -3.89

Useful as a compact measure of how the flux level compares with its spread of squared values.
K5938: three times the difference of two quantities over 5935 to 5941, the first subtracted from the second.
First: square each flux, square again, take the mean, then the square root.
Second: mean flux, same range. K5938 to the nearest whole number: -4027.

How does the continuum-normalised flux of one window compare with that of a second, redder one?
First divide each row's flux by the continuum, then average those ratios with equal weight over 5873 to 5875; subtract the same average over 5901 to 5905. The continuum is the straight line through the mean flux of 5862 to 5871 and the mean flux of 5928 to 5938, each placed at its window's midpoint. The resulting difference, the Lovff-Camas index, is 0.03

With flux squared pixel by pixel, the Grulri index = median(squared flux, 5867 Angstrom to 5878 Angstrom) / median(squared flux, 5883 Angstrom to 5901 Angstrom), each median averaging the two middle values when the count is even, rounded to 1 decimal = 1.4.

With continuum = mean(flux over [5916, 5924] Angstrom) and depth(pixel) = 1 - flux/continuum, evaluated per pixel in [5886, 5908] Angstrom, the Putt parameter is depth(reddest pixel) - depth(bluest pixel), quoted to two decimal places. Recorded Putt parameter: -0.14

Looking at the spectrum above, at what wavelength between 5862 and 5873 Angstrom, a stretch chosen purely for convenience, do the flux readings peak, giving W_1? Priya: 5867.80 Angstrom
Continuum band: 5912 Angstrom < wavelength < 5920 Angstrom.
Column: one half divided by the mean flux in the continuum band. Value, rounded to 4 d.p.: 0.0134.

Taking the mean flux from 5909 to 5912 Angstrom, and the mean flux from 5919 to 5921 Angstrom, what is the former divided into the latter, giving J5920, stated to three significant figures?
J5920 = 1.11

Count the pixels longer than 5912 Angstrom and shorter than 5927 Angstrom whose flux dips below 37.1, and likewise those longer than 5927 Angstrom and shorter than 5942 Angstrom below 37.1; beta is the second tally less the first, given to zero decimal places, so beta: -1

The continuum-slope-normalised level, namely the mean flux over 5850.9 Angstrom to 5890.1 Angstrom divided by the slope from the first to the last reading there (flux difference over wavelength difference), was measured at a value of -236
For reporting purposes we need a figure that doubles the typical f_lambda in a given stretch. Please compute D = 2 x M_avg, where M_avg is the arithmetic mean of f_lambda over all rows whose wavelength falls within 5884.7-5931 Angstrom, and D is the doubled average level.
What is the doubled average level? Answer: 67.2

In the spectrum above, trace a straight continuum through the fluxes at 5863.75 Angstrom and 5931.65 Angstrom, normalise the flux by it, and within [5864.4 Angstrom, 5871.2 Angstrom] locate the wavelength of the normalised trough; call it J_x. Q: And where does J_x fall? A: 5869.15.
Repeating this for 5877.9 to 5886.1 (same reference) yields 5885.39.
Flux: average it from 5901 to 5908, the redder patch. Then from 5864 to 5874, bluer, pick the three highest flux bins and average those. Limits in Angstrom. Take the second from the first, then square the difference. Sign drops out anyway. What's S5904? 5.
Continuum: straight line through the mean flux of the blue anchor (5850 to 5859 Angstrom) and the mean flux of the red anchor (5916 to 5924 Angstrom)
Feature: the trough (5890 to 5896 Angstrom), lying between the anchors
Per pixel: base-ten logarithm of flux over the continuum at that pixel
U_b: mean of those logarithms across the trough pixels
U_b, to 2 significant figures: -0.12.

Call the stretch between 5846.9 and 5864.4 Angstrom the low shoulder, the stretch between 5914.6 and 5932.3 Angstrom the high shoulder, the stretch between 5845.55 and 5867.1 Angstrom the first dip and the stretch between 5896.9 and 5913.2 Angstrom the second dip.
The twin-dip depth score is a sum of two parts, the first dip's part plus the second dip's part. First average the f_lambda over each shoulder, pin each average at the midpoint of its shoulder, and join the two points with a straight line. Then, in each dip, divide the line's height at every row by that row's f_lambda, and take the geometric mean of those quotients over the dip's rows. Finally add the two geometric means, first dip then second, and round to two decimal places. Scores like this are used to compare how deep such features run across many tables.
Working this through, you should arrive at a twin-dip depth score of 2.10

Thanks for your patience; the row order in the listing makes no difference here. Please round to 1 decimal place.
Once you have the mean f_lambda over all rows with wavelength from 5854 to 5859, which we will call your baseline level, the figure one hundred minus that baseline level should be 64.8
